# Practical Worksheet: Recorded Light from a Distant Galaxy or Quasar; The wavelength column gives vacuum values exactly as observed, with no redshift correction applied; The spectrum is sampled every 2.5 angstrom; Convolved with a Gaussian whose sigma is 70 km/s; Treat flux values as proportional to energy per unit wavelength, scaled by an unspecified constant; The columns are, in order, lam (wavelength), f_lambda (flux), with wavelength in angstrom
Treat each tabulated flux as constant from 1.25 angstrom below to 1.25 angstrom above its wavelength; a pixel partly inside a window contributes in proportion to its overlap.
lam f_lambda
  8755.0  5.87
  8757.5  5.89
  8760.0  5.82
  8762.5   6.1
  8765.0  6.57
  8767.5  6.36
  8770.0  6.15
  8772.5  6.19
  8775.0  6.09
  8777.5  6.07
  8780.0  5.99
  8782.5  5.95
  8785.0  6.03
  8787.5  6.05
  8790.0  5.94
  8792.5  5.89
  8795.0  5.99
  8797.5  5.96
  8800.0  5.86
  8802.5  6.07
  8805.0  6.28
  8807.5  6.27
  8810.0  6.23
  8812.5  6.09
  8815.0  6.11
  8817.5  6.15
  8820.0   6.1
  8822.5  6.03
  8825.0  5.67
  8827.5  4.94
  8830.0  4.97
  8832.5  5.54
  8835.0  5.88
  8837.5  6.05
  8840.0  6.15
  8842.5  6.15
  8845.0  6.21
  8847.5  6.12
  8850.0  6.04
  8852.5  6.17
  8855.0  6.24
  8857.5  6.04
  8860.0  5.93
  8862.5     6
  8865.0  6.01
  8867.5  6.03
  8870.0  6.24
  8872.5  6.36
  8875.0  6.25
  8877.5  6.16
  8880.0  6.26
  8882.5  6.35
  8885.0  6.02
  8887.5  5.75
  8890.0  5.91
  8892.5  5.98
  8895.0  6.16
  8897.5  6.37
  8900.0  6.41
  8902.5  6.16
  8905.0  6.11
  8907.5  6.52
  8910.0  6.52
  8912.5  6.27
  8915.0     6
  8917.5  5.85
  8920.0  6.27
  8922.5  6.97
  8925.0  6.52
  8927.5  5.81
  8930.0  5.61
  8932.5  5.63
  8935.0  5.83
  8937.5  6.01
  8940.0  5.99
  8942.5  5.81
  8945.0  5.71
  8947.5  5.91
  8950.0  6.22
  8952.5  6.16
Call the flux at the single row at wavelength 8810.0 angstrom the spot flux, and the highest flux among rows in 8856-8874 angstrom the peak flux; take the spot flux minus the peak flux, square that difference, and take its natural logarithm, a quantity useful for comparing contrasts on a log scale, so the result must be -4.1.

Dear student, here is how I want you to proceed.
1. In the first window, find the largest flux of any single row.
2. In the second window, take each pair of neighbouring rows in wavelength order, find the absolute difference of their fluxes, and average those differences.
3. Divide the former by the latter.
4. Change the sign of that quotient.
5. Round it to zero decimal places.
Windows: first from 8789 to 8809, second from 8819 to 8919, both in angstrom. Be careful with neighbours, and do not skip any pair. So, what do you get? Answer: -37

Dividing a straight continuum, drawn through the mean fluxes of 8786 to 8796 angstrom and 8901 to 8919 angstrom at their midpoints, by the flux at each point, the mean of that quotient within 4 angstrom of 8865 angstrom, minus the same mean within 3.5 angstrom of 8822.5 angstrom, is 0.000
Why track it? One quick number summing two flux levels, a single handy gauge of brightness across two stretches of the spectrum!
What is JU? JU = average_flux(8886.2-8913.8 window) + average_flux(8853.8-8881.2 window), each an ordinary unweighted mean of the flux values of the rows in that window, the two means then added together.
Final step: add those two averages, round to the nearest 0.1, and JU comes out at 12.3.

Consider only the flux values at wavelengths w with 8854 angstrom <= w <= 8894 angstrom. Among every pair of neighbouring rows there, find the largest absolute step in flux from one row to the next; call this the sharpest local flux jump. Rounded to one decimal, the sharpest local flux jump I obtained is 0.3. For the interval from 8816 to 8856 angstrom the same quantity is 0.7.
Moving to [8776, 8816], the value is 0.2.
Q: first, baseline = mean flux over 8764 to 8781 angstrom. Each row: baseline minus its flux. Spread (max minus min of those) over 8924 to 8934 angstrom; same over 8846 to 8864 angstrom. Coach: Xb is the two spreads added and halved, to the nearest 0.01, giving 0.61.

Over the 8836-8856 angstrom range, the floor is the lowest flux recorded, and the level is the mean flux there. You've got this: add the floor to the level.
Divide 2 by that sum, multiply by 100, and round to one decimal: 16.4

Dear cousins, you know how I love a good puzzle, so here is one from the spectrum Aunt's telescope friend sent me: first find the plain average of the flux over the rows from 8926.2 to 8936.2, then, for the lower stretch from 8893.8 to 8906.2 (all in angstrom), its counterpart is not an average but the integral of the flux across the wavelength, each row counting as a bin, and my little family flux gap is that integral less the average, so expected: 72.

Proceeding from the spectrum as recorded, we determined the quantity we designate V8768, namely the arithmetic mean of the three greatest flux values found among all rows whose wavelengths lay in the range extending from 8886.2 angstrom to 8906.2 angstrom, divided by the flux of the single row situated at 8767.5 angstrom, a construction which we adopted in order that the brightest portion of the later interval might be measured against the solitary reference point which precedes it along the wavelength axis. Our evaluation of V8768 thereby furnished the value 0.99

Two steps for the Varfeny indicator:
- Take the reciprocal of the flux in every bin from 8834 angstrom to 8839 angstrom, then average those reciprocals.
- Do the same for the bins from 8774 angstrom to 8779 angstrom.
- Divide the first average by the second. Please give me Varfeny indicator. 1.02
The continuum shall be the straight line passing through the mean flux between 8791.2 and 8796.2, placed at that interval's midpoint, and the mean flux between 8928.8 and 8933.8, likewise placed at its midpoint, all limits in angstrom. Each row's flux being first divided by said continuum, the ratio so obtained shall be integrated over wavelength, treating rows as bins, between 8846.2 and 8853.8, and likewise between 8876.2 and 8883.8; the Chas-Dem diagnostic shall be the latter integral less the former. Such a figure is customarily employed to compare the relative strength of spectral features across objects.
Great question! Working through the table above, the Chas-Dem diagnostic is 0.29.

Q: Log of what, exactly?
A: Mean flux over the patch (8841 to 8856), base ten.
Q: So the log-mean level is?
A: 0.789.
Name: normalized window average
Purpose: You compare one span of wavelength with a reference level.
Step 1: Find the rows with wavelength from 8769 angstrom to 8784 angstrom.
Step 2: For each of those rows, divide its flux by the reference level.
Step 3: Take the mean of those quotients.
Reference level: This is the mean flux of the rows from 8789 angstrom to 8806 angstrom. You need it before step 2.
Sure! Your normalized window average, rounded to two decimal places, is 1.01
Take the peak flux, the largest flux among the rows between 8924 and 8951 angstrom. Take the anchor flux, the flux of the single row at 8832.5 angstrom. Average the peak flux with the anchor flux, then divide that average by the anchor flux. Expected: 1.09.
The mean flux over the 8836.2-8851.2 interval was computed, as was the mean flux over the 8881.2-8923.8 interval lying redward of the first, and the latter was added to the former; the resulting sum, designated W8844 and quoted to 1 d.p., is 12.3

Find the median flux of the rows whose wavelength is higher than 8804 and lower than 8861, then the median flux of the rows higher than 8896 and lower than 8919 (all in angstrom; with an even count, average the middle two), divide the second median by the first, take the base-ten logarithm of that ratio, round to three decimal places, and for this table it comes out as 0.012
